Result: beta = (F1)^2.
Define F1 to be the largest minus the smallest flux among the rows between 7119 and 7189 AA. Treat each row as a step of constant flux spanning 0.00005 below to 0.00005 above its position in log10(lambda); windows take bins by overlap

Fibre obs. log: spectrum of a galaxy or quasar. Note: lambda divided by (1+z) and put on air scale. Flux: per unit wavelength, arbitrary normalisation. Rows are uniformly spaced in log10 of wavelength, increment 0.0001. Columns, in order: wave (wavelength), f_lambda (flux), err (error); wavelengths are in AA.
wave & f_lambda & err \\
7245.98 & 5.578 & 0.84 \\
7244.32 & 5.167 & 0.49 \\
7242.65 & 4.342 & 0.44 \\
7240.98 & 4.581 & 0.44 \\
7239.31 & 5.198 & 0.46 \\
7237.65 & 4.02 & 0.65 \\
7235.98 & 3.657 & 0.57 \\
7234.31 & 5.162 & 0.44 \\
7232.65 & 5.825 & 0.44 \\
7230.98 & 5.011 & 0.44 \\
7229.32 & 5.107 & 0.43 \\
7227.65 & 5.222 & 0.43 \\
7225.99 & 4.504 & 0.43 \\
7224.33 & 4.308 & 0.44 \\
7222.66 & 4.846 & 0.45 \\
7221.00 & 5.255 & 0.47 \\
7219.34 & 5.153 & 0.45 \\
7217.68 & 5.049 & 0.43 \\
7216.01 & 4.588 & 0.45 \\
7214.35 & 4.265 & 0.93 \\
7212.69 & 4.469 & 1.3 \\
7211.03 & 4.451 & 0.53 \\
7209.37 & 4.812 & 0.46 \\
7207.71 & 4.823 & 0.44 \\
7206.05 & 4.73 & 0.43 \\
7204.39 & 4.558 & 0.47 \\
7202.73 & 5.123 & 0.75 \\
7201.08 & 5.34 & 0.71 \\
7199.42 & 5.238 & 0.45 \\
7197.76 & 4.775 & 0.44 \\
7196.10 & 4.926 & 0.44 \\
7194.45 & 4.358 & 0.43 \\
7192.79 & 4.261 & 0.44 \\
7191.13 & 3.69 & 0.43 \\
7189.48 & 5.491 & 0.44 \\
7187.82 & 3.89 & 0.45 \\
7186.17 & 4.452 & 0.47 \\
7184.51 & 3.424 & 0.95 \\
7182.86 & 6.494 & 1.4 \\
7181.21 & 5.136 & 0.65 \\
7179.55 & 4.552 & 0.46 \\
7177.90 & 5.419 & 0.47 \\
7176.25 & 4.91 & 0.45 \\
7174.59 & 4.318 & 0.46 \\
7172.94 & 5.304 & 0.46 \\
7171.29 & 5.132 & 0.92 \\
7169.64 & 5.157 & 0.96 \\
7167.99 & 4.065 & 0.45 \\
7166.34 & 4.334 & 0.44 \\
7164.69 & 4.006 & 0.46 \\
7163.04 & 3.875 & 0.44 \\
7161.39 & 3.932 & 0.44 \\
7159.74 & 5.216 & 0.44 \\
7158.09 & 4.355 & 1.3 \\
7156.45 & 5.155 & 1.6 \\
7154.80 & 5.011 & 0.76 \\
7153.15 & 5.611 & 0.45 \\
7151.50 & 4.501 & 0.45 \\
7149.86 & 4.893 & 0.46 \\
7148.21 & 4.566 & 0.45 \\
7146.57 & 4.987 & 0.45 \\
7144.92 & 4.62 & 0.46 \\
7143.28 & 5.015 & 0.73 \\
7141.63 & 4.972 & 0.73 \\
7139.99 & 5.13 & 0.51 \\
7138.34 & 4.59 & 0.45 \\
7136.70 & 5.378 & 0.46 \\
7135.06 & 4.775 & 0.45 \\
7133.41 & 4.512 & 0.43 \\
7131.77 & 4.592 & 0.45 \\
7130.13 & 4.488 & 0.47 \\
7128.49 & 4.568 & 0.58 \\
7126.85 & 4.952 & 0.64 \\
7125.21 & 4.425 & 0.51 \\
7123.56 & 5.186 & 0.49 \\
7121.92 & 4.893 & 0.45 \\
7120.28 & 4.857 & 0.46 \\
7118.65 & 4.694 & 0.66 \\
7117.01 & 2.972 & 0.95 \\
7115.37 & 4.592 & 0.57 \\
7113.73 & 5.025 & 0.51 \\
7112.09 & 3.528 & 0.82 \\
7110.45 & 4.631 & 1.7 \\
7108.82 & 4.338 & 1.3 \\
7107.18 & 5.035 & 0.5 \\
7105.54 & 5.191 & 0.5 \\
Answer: 9.4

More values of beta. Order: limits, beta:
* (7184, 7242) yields 5.8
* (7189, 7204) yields 3.2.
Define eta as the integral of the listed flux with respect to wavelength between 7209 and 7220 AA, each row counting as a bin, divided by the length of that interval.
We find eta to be 4.67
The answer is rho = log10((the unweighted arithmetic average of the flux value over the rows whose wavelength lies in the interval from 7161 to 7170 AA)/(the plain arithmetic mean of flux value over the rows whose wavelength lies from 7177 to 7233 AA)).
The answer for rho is -0.06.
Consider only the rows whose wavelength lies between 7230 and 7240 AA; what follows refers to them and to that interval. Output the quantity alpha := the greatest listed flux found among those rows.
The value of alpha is 5.825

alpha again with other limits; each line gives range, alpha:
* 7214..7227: 5.255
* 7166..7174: 5.304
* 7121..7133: 5.186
